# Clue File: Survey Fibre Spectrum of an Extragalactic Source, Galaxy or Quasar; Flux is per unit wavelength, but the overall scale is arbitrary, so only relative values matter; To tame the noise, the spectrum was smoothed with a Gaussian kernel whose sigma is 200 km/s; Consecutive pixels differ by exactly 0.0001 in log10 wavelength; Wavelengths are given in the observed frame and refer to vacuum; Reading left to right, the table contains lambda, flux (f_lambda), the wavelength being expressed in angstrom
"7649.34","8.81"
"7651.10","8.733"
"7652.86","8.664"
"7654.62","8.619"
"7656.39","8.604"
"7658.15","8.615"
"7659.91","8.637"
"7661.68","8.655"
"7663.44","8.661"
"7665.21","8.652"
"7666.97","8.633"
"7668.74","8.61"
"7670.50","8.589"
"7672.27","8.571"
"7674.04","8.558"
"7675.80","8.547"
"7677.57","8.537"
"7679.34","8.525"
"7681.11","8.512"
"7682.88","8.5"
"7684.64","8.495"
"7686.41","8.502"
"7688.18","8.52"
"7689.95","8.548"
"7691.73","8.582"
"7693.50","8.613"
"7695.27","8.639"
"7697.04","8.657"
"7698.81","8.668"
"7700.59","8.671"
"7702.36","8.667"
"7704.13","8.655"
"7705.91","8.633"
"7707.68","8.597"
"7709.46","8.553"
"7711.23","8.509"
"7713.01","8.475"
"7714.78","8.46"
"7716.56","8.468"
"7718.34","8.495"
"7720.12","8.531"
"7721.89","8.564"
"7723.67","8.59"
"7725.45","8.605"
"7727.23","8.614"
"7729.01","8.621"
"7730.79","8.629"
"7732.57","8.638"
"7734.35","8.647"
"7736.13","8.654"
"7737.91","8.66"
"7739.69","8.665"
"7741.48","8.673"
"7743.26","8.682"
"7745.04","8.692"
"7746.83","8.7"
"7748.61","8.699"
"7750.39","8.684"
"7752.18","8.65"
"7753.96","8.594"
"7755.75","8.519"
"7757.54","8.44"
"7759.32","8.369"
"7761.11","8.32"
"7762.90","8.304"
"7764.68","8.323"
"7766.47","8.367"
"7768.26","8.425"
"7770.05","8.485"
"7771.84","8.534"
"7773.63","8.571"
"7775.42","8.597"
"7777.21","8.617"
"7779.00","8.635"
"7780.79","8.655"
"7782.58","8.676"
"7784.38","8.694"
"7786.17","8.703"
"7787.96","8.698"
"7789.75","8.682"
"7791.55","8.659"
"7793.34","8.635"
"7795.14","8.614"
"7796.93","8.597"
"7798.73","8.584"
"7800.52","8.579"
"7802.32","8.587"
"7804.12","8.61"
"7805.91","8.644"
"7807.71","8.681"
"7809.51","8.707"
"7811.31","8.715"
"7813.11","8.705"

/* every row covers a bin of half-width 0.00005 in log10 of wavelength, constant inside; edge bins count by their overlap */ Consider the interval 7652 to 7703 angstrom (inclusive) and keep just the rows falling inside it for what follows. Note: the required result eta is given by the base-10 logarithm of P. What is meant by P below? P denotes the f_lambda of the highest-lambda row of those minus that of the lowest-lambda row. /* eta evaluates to -2.52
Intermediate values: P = 0.003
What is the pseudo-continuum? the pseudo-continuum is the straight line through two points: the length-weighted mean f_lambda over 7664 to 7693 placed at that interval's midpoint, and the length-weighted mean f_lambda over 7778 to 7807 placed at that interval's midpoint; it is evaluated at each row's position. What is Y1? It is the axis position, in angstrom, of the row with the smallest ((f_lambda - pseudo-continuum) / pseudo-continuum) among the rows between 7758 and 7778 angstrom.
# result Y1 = 7762.90 angstrom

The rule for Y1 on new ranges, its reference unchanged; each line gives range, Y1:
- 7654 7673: 7672.27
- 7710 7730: 7714.78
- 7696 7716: 7714.78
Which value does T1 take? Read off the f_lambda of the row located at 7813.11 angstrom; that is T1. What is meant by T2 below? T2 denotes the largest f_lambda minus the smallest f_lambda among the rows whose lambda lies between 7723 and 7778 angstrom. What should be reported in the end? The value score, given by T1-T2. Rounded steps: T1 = 8.705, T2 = 0.40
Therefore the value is 8.31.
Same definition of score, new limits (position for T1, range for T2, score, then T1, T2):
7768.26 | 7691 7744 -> 8.20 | 8.425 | 0.22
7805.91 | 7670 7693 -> 8.55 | 8.644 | 0.09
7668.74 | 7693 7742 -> 8.40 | 8.61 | 0.21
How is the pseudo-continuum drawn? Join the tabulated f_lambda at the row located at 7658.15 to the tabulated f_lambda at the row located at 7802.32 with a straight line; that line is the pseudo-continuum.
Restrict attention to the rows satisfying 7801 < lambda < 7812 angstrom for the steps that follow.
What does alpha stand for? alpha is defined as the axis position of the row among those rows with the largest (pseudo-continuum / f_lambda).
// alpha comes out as 7802.32 angstrom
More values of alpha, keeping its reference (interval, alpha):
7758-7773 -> 7762.90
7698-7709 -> 7707.68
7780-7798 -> 7796.93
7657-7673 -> 7672.27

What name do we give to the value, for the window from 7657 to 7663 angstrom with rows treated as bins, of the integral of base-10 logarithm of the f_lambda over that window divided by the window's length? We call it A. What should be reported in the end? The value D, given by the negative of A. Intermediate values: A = 0.937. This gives -0.937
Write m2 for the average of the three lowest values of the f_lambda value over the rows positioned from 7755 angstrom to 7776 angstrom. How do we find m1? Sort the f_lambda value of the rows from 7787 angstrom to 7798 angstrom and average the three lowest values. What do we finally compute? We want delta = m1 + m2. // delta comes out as 16.9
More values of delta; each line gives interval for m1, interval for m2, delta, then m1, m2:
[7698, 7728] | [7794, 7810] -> 17.1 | 8.47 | 8.58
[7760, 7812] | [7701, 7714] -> 16.8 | 8.32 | 8.51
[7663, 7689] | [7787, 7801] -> 17.1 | 8.50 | 8.59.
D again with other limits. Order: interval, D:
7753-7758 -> -0.930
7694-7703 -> -0.938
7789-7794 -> -0.937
